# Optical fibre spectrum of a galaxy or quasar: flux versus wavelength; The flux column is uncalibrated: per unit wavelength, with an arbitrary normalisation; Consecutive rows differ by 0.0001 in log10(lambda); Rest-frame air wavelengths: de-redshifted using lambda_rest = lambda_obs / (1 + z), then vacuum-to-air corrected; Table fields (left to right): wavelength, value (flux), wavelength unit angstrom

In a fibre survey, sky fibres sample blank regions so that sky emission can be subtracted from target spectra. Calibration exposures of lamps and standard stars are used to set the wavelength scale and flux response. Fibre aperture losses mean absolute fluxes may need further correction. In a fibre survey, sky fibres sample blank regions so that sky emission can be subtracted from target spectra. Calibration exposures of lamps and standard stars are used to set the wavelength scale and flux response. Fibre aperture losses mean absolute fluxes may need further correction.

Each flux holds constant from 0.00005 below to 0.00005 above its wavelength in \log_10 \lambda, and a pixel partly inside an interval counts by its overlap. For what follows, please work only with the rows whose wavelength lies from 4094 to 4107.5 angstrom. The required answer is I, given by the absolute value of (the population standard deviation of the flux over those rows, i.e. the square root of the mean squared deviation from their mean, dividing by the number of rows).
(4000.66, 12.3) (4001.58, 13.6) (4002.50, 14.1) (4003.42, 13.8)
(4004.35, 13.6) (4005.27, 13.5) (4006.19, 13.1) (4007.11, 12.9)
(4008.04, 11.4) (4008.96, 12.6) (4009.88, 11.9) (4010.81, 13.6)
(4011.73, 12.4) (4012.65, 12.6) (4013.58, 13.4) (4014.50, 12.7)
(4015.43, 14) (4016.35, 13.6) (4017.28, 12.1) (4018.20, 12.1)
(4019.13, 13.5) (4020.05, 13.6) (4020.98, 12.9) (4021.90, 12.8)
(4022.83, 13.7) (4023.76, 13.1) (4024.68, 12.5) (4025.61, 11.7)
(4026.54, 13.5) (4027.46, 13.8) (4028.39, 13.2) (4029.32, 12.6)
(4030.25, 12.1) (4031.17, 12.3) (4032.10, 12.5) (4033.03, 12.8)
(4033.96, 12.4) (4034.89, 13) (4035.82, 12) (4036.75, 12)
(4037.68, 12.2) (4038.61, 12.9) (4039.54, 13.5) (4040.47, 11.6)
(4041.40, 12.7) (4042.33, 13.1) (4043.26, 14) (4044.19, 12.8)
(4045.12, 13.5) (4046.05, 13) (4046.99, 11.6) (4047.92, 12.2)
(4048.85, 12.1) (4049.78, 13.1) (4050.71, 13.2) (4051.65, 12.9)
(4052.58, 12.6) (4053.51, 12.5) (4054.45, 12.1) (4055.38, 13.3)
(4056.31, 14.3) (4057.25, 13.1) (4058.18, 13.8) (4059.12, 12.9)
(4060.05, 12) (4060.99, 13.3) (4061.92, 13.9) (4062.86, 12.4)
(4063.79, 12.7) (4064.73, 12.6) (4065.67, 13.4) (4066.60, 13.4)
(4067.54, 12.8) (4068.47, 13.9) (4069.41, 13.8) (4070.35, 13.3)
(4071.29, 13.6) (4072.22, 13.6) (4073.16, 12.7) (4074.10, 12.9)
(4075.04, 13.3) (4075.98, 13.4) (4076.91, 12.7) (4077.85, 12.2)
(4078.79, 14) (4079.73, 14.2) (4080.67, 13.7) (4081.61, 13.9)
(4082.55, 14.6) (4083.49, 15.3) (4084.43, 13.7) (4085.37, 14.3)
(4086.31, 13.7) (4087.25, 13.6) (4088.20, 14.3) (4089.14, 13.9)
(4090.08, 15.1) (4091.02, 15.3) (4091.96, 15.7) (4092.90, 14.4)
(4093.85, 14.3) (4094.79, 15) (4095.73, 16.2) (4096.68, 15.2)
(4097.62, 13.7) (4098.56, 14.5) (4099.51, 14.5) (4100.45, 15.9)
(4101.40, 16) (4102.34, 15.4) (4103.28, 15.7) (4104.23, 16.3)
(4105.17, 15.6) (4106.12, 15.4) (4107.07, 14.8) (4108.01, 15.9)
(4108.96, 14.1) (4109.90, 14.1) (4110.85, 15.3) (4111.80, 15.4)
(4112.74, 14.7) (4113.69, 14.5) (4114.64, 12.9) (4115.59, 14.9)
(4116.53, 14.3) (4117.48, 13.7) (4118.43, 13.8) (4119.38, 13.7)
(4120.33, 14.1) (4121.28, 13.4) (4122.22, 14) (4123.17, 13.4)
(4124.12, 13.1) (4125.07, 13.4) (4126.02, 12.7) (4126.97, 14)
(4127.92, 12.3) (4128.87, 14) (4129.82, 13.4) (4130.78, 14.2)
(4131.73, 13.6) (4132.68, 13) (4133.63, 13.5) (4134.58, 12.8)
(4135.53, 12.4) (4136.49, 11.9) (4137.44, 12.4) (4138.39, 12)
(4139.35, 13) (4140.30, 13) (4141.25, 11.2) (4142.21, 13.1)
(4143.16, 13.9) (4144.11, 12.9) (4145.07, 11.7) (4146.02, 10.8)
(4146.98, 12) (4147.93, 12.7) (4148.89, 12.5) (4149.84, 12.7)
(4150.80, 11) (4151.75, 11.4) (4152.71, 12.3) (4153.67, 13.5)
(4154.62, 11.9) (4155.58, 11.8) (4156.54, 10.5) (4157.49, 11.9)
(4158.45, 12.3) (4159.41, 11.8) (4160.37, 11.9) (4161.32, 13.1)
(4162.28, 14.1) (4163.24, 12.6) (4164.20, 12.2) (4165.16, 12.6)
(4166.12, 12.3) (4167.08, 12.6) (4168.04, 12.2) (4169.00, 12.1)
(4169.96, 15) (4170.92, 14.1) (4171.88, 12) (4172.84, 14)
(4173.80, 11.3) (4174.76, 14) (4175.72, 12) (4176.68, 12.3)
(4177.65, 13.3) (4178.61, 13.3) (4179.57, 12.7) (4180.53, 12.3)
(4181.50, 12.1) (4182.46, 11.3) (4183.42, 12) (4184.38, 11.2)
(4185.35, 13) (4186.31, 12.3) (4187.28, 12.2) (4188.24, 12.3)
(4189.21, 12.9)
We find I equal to 0.71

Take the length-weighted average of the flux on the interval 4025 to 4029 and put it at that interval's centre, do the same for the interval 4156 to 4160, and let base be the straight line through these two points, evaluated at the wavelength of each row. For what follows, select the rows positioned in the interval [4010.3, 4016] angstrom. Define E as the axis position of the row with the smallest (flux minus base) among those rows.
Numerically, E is 4011.73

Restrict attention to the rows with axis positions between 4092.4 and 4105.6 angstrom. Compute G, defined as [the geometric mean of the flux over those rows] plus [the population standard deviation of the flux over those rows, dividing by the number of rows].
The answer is 16.0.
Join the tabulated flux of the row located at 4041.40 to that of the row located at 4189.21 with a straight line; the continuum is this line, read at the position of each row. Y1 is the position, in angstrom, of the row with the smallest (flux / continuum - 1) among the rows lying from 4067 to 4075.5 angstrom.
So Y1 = 4073.16 angstrom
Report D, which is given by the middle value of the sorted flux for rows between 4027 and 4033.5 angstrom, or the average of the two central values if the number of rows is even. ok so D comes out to 12.6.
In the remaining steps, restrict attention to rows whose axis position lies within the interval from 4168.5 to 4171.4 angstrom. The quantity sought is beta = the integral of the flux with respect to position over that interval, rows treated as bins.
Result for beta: 40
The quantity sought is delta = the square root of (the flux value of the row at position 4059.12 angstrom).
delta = 3.59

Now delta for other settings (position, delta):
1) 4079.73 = 3.77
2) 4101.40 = 4.00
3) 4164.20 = 3.49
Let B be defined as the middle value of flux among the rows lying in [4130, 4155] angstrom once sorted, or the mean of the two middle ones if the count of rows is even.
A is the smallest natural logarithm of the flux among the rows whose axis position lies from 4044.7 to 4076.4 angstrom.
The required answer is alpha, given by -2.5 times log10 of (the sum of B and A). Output -2.94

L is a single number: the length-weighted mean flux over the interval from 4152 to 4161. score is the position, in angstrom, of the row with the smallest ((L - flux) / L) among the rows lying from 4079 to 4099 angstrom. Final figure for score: 4095.73 angstrom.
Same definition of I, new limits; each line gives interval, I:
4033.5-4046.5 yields 0.65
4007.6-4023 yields 0.72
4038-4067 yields 0.66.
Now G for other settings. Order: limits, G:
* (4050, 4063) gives 13.7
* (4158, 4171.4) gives 13.7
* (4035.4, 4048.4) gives 13.3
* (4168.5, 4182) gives 13.9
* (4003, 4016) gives 13.7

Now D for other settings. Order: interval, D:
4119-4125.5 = 13.4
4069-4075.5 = 13.3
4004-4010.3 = 12.9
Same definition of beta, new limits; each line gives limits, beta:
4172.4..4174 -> 21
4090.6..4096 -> 82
